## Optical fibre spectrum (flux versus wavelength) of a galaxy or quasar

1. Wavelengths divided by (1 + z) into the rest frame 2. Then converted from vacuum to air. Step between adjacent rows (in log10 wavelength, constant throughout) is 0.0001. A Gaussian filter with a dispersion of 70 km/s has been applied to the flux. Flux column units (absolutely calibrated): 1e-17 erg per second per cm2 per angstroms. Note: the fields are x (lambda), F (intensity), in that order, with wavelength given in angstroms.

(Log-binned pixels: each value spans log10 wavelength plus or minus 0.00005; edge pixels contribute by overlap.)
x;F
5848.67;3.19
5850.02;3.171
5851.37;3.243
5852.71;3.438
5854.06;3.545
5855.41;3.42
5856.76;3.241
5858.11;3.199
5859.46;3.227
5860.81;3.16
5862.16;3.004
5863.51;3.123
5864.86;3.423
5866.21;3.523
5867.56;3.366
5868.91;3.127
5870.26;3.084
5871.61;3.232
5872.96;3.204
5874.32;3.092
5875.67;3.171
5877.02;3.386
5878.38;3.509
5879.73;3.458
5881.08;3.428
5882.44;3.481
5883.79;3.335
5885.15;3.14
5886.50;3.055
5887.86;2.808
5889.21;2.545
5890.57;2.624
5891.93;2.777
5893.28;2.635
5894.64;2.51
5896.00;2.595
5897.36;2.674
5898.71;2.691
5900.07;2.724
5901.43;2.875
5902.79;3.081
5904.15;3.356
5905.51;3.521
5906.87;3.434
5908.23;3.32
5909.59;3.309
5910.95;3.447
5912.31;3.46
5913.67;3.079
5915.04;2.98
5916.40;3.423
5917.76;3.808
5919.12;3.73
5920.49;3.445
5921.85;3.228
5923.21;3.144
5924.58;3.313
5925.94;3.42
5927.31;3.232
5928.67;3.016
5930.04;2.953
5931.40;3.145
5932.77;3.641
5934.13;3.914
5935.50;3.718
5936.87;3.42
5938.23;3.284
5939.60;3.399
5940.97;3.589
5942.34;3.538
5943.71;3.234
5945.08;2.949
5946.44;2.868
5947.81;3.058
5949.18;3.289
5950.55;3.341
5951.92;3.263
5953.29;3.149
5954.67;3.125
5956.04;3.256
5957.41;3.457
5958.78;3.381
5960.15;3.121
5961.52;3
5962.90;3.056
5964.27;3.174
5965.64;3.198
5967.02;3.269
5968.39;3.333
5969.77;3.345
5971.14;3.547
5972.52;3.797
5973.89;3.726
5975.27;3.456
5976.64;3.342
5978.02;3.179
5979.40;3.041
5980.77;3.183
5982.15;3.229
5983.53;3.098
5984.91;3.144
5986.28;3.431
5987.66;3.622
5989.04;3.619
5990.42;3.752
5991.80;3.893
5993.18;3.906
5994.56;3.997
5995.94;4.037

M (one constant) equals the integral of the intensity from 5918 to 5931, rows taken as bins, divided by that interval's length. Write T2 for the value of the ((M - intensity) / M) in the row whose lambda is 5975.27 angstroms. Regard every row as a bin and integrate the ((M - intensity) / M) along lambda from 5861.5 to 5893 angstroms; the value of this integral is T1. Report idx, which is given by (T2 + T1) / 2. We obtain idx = 0.6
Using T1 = 1.2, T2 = -0.05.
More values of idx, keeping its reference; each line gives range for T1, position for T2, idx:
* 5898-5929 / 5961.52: 0.2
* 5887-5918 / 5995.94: 1.2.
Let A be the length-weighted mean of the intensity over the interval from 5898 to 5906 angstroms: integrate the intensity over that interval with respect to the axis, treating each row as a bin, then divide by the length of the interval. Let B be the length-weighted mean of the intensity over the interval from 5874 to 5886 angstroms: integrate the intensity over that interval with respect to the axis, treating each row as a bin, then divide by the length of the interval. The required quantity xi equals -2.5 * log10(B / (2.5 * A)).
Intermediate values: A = 3.03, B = 3.34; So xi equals 0.89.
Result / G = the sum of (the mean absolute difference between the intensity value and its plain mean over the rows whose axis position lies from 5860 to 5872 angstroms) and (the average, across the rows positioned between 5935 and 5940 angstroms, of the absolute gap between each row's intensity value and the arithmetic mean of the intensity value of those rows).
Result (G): 0.27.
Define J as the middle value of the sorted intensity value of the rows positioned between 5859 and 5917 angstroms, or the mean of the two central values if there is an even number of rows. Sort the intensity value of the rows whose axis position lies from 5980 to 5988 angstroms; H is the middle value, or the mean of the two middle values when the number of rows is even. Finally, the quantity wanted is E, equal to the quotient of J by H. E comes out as 0.99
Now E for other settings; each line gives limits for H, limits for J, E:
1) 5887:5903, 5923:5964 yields 1.22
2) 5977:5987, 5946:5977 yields 1.03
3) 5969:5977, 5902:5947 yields 0.96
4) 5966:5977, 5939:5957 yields 0.96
